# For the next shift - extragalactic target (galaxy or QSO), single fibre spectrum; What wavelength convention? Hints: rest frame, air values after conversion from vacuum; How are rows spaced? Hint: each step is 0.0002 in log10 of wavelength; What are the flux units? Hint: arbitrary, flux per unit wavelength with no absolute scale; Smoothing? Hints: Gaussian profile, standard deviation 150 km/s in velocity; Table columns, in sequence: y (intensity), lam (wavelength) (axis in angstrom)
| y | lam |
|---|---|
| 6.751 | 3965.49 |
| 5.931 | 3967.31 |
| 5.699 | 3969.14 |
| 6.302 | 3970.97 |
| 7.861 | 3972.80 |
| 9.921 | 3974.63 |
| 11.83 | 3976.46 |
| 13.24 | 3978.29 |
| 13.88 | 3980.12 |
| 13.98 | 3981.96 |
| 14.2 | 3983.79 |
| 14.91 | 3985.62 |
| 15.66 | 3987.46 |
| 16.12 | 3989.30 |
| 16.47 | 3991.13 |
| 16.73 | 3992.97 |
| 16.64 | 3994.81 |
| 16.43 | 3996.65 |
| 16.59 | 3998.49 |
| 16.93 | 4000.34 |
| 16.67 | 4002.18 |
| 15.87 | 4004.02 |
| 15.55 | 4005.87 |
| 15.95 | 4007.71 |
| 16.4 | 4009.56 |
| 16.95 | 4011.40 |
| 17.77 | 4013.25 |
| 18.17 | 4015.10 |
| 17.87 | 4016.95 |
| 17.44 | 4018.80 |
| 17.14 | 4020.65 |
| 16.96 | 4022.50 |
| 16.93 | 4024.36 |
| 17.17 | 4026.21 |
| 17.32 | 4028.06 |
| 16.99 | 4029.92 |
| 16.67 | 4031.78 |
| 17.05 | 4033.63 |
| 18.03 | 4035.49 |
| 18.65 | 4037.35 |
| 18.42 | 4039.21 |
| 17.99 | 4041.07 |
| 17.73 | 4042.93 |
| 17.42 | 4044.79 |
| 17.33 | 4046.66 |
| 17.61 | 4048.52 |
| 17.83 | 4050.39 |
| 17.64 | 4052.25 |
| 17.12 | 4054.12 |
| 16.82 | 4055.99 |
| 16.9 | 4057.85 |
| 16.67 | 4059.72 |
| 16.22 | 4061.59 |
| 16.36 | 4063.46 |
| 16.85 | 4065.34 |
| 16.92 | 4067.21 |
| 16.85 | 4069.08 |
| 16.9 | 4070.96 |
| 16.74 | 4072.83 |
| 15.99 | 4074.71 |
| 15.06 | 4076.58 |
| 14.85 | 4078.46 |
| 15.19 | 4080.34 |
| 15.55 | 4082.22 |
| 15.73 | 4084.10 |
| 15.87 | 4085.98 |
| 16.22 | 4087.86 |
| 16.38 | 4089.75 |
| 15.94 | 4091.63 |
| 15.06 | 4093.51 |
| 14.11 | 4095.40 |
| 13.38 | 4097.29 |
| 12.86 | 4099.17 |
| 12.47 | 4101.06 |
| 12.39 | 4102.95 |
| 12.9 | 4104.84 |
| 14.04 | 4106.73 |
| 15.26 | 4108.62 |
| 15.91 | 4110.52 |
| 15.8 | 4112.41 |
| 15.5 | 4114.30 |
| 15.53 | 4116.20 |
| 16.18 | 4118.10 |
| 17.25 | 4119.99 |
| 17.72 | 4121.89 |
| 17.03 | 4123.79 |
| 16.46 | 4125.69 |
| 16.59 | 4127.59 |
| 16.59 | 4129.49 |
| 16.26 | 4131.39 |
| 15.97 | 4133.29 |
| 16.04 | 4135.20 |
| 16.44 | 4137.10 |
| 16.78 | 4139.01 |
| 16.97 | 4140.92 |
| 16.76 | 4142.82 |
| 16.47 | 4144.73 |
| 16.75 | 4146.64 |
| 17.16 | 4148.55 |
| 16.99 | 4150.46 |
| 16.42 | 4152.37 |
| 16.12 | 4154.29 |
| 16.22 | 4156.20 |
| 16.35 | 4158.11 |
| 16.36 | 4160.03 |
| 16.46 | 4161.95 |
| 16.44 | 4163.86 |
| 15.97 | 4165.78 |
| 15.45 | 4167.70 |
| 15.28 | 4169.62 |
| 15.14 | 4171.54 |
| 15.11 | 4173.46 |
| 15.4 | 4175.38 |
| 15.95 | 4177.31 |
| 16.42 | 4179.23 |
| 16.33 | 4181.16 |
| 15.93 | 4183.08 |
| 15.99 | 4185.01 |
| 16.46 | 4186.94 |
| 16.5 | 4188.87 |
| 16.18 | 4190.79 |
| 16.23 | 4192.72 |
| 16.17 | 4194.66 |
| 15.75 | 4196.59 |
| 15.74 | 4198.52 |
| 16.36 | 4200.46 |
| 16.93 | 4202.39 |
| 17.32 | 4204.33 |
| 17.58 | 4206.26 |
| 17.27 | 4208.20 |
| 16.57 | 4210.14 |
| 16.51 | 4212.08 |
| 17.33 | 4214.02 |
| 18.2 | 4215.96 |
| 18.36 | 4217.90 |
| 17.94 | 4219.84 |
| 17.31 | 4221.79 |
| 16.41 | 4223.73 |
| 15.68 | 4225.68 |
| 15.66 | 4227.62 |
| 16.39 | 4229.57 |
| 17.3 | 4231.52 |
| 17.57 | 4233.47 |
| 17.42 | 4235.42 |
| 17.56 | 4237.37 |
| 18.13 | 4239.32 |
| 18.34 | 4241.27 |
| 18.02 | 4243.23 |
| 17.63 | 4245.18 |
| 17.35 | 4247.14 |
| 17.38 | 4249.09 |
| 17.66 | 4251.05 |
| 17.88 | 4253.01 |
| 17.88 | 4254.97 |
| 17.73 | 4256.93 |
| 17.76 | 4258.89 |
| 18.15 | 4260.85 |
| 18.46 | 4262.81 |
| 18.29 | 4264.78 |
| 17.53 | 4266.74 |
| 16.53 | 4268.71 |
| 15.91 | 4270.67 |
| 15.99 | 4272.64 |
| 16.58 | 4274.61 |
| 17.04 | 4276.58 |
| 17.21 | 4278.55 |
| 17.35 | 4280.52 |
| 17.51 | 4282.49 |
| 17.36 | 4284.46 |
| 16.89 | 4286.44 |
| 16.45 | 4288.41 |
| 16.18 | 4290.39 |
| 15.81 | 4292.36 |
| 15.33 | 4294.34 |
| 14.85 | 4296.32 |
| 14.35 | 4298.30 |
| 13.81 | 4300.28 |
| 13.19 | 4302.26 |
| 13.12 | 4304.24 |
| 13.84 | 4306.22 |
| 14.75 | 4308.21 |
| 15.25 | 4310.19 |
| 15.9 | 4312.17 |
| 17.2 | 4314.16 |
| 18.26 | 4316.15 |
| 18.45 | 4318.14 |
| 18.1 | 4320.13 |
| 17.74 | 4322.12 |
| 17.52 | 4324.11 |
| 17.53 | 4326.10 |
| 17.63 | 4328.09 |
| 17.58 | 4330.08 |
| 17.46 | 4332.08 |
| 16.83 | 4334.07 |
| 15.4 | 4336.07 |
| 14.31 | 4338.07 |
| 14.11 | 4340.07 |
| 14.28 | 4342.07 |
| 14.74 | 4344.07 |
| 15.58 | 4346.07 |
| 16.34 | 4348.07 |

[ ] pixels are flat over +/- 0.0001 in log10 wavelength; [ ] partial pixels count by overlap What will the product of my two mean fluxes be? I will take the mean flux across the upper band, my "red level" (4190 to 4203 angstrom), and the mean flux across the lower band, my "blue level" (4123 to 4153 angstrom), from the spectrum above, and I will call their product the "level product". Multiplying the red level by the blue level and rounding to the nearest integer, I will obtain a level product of 269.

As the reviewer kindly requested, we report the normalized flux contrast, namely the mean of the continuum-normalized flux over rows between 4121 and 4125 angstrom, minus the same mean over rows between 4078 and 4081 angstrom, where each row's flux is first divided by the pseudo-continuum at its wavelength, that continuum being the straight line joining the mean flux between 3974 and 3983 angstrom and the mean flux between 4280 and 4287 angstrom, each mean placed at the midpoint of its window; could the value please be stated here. 0.11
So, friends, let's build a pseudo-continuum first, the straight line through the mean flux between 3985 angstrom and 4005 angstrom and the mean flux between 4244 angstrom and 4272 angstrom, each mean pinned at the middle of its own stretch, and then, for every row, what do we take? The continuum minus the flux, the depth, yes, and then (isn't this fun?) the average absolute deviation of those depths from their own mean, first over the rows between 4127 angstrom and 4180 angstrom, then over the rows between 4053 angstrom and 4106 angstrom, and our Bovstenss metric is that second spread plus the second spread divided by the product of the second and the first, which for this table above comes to 3.4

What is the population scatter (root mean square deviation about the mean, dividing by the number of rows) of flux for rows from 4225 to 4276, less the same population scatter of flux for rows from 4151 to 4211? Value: 0.24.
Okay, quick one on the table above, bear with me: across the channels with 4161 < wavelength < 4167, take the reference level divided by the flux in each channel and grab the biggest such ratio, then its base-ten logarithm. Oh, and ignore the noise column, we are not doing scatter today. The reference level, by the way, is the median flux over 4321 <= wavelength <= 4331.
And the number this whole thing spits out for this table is 0.04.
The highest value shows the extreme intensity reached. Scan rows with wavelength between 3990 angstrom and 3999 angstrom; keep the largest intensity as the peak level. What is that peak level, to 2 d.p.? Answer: 16.73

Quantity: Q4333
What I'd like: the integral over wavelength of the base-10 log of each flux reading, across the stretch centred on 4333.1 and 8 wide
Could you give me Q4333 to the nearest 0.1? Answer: 9.8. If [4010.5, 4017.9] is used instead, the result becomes 9.2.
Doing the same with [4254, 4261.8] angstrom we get 9.8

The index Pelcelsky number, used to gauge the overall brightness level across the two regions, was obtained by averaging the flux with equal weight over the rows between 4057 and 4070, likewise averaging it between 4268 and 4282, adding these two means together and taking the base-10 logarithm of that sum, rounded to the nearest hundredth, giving 1.52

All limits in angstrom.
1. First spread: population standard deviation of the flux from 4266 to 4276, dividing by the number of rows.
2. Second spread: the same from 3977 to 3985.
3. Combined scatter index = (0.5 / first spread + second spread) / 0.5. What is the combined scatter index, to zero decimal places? 2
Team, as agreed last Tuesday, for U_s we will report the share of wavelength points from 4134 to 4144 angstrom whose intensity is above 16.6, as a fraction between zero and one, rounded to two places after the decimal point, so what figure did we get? 0.60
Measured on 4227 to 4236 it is 0.60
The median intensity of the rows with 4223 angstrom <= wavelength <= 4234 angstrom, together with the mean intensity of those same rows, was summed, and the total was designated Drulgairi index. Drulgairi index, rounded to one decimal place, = 32.9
